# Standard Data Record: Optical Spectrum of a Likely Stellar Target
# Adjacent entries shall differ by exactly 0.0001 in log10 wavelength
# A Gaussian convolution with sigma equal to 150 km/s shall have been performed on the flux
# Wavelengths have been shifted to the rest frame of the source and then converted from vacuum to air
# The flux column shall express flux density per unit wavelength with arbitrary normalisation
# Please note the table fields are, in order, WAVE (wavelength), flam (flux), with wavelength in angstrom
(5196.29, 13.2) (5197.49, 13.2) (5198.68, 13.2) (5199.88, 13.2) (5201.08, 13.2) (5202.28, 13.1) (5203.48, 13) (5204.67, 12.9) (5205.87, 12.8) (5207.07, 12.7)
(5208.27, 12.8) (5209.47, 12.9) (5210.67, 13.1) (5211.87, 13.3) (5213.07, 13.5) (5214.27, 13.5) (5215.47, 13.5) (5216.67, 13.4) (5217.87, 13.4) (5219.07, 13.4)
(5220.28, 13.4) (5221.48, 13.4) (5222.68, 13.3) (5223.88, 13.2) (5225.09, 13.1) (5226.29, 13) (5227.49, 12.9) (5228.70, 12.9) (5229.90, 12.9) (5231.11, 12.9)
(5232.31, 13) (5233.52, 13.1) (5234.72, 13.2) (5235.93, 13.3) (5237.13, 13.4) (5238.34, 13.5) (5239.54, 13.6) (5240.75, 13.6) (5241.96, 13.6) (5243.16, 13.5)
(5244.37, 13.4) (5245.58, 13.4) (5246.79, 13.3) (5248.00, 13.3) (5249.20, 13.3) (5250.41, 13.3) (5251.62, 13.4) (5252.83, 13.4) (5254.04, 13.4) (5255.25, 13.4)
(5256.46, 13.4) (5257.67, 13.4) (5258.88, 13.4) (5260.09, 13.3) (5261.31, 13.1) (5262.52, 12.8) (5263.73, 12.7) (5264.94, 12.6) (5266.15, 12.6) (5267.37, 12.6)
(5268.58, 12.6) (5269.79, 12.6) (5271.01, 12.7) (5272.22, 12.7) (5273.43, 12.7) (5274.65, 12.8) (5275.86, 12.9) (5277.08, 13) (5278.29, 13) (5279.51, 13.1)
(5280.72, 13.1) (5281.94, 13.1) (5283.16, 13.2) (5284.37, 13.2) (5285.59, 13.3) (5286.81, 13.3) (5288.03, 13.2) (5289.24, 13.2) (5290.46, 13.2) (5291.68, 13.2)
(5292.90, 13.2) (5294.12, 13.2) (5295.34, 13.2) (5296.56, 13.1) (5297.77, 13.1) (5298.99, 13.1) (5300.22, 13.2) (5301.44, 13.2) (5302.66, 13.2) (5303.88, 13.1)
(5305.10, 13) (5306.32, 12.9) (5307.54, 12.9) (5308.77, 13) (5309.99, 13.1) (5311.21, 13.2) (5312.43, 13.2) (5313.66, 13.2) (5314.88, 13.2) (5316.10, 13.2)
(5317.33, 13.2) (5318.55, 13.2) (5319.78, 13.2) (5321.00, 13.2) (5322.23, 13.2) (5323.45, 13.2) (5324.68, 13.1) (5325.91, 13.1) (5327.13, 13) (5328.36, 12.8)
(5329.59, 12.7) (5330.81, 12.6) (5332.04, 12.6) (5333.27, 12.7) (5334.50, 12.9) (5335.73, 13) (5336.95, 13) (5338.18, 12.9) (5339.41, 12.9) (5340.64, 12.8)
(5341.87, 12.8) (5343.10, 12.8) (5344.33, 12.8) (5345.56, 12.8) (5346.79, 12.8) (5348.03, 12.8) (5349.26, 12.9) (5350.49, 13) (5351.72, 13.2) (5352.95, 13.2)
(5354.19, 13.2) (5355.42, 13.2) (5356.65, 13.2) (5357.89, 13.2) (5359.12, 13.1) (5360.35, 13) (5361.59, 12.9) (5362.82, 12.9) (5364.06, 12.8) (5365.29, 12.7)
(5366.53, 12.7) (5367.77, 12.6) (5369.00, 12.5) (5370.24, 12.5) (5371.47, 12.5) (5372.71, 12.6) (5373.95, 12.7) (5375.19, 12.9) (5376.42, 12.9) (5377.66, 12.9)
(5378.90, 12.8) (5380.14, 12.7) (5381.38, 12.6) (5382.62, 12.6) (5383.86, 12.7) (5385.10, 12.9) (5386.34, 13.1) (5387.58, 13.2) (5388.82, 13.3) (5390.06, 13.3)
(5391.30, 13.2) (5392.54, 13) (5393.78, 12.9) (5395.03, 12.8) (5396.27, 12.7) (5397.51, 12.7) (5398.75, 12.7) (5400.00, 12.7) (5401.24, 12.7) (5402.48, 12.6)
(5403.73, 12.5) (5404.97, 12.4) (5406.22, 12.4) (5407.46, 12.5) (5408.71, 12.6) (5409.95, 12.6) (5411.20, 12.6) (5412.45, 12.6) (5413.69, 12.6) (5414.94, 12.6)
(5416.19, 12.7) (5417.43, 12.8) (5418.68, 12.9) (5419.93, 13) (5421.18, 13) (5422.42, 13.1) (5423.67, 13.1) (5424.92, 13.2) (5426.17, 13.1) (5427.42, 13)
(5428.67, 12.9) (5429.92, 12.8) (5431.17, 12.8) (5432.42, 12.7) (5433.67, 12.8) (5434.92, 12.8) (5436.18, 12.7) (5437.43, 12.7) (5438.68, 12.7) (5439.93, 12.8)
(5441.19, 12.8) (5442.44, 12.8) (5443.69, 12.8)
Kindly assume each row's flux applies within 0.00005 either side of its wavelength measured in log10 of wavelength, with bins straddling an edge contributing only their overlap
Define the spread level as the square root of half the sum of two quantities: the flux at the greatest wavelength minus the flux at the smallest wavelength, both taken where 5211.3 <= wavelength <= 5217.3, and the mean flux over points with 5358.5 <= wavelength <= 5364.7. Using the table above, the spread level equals 2.55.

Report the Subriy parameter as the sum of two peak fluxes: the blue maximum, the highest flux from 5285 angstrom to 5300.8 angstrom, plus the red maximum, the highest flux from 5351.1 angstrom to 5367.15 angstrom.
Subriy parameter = 26.50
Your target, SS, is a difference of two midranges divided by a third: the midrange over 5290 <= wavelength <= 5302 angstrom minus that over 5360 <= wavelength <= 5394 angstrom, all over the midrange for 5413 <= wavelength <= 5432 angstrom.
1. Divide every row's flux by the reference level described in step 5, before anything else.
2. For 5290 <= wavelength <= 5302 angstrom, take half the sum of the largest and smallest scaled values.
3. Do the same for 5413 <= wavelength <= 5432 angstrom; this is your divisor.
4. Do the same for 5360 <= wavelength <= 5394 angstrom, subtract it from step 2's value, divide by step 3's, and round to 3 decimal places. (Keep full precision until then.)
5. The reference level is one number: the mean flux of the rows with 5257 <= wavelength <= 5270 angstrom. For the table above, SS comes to 0.019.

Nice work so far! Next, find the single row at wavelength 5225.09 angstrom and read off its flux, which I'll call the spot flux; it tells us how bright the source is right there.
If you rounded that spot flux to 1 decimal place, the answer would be 13.1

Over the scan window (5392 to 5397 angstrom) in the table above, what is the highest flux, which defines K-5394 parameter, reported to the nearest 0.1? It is 13.0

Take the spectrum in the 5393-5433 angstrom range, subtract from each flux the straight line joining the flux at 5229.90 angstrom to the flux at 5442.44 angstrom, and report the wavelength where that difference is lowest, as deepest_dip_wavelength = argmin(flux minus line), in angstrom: 5404.97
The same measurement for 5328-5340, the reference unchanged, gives 5330.81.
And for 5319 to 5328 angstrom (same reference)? 5327.13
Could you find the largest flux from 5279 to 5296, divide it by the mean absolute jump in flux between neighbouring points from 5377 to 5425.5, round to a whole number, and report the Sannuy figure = 187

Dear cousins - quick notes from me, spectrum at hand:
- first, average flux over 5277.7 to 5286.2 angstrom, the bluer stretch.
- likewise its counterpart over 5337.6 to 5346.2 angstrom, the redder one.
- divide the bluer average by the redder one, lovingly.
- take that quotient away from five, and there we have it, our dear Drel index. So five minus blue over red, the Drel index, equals 3.98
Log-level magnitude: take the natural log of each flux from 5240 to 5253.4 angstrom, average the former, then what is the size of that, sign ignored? 2.60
